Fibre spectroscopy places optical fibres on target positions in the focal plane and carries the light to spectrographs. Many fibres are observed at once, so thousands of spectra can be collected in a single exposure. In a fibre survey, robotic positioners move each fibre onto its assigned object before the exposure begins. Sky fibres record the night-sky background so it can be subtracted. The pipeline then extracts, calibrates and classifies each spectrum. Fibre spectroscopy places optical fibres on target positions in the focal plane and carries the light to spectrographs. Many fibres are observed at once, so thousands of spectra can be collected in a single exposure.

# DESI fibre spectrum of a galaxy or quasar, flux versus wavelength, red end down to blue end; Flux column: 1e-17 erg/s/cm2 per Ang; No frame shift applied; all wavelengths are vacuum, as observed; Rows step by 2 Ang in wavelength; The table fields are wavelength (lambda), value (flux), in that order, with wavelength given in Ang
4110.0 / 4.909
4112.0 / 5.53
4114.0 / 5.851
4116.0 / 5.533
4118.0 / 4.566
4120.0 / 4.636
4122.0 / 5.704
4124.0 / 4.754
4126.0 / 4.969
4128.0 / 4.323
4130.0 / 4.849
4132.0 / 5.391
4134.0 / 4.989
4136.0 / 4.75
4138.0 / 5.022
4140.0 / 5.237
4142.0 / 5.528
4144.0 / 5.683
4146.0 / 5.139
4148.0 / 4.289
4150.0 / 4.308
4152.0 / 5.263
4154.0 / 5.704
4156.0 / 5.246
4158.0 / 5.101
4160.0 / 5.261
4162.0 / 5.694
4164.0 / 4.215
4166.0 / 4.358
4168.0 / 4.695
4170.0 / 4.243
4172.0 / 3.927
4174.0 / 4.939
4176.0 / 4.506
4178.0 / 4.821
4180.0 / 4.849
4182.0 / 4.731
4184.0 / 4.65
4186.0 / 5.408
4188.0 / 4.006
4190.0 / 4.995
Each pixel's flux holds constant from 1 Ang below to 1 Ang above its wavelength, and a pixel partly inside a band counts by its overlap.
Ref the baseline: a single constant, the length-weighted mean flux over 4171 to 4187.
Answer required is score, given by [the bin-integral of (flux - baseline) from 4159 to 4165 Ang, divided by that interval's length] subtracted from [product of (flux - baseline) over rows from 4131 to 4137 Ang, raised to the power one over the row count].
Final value -0.17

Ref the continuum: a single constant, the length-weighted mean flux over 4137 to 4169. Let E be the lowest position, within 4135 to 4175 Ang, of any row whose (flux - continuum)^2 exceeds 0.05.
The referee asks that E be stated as 4136.0 Ang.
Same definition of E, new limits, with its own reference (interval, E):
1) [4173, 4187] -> 4176.0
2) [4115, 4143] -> 4116.0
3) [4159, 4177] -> 4162.0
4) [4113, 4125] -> 4114.0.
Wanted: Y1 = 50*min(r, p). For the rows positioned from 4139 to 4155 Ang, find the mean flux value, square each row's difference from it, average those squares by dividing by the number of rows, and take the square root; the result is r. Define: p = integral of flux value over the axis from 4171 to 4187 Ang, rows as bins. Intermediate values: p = 75.7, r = 0.52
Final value 26.2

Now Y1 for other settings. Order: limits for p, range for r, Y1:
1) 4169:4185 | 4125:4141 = 15.1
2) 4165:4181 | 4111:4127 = 24.2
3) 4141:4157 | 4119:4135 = 20.2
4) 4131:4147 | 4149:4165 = 26.2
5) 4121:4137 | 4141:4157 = 26.3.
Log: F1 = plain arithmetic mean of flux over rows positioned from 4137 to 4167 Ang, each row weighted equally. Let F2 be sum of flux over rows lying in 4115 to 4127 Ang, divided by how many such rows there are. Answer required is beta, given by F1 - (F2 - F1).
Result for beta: 5.1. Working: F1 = 5.1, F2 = 5.03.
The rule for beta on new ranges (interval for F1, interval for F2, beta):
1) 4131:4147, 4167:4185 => 5.8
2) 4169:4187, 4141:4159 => 4.2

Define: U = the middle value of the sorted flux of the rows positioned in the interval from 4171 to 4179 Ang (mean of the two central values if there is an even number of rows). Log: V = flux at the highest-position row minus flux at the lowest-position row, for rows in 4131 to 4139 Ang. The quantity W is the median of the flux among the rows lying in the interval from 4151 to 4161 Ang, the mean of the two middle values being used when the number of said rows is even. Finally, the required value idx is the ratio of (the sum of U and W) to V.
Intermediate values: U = 4.66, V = -0.4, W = 5.26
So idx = -27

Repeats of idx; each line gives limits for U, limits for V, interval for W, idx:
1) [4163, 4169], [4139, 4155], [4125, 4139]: 20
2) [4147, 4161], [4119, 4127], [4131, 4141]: 31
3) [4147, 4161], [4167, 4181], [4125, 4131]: 66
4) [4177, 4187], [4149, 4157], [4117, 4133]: 10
